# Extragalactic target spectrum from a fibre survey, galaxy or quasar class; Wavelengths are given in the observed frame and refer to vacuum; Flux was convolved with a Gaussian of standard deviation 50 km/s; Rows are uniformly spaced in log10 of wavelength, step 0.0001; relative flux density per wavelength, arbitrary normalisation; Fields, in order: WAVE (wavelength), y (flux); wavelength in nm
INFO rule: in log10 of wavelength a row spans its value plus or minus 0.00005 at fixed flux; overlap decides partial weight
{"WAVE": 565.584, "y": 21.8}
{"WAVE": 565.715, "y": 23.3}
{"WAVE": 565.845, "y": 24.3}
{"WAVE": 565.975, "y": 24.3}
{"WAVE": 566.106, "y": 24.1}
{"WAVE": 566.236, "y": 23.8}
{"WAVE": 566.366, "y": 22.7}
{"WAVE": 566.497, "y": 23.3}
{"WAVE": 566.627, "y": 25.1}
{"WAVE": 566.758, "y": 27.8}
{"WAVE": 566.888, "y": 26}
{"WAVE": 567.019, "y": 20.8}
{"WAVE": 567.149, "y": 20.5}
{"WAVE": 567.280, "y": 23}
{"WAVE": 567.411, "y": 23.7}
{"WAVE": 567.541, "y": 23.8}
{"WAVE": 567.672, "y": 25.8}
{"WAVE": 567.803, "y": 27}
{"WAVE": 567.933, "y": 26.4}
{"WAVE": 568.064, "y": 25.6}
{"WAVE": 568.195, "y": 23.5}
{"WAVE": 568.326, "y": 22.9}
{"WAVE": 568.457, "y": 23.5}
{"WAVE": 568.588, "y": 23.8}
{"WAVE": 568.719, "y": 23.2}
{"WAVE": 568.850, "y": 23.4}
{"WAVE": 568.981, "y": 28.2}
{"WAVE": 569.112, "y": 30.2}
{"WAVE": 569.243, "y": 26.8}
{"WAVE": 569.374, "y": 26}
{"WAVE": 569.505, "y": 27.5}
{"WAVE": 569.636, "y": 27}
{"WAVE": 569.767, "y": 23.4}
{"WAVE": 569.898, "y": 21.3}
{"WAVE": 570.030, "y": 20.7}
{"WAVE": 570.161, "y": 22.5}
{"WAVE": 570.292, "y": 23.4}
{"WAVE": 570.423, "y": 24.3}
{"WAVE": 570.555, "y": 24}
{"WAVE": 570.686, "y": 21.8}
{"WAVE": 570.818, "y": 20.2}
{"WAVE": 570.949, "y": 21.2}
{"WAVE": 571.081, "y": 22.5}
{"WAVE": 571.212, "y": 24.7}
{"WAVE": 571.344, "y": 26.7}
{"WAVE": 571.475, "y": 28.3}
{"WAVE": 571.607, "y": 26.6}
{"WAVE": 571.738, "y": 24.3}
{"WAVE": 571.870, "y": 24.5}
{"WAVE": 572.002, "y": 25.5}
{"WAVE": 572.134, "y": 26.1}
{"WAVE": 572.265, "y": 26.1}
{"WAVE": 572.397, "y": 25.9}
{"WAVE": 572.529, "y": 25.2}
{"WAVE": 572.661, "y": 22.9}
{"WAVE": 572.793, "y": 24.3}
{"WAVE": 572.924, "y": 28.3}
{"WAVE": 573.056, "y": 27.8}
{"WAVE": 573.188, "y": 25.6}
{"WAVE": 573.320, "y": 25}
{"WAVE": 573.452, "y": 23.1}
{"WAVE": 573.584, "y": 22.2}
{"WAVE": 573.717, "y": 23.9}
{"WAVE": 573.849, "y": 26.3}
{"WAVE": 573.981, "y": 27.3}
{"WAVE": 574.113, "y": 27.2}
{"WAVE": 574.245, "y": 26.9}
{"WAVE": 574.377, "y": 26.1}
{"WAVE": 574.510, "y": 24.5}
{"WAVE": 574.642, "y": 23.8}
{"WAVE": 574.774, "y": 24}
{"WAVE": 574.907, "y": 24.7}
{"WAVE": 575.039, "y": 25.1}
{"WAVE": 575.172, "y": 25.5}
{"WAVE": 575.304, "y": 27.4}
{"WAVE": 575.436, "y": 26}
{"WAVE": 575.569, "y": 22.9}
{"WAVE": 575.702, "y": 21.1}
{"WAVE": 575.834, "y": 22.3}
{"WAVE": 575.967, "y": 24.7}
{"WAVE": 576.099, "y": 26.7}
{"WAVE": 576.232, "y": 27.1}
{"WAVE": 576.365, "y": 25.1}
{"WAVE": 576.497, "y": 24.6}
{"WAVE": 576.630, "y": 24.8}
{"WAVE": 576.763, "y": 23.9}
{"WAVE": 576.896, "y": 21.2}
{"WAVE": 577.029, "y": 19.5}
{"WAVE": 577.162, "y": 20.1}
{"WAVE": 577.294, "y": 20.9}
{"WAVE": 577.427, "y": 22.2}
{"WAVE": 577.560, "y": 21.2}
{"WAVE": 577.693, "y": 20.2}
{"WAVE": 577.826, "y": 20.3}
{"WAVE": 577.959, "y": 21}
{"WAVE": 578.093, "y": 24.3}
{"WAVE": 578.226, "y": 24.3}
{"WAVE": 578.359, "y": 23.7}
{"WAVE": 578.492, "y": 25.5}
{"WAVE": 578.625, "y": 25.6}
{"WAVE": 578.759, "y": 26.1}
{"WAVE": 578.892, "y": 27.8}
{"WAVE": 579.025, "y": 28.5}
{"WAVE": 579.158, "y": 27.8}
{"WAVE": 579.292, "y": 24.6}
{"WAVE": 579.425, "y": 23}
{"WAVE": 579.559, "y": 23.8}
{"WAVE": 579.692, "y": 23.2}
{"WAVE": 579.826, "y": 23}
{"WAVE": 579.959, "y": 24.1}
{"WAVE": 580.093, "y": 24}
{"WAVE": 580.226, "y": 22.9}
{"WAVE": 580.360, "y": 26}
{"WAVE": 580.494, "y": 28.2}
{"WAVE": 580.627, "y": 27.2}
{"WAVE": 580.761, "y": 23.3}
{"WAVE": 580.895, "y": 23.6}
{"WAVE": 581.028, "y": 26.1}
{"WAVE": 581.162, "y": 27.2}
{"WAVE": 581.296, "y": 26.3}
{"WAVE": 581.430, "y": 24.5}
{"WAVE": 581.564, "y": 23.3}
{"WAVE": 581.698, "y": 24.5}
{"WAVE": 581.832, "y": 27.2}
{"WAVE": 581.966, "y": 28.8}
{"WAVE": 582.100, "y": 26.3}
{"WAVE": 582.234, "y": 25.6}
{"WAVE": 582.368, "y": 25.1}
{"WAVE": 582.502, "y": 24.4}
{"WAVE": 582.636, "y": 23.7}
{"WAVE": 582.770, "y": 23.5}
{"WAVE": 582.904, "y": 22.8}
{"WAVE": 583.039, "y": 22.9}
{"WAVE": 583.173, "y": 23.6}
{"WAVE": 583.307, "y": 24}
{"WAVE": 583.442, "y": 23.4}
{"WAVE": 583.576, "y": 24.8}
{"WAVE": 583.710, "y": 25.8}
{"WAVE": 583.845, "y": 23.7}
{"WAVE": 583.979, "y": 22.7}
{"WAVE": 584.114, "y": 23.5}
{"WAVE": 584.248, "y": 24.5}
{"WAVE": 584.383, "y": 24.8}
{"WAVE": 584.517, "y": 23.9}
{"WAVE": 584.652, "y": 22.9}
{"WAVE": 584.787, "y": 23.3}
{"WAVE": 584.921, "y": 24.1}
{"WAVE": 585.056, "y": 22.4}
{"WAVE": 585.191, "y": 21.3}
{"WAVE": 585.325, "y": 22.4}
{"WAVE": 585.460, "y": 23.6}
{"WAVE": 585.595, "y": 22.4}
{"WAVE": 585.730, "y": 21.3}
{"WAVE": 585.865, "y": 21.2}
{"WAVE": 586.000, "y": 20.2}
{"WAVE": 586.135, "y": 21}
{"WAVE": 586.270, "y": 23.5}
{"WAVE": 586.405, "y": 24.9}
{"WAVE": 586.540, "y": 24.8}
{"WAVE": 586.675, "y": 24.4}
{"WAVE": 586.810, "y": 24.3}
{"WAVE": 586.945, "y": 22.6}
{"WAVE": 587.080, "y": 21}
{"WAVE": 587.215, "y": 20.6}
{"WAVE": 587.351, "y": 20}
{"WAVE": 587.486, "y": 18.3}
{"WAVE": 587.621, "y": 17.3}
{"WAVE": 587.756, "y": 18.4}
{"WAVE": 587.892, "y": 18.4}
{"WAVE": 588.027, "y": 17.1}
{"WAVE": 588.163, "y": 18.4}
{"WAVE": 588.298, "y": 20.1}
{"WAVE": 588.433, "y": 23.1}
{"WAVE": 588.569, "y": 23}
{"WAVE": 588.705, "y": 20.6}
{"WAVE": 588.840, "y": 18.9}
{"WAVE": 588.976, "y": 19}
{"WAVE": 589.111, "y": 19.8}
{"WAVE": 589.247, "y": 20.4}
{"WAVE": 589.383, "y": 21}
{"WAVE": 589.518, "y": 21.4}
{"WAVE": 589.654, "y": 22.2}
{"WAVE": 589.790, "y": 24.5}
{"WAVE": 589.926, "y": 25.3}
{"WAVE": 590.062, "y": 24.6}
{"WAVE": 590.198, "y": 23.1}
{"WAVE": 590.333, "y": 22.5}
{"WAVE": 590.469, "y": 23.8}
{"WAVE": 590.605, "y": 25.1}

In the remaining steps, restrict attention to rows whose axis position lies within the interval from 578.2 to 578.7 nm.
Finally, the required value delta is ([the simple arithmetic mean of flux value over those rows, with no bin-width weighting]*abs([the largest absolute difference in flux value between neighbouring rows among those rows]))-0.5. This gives 44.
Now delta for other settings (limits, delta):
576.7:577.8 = 57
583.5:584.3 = 50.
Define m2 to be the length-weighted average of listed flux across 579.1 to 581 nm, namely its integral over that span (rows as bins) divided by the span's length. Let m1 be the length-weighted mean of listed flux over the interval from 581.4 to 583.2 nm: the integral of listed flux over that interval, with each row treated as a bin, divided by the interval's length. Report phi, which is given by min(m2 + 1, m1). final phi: 24.8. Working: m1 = 24.8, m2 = 24.6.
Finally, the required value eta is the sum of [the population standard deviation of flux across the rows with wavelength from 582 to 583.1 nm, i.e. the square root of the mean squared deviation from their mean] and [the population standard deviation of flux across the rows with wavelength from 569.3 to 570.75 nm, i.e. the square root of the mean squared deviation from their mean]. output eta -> 3.4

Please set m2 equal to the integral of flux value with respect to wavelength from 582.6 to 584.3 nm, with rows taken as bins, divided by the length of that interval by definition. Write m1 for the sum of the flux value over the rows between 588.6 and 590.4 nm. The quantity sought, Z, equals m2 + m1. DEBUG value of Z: 307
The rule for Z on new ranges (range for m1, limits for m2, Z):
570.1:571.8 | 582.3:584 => 334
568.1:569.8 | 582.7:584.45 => 353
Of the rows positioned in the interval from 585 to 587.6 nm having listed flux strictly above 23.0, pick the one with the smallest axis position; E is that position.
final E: 585.460 nm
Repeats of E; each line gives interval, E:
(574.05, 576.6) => 574.113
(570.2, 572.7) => 570.292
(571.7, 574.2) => 571.738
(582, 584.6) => 582.100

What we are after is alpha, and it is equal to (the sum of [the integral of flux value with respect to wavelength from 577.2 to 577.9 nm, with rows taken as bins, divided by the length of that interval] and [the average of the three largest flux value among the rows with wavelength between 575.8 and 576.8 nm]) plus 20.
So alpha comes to 67.3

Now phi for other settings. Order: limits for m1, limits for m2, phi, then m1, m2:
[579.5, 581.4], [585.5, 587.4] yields 23.3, 24.9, 22.3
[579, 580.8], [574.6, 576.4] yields 24.9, 24.9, 24.7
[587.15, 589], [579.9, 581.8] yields 19.5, 19.5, 25.1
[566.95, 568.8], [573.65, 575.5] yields 23.8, 23.8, 25.6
